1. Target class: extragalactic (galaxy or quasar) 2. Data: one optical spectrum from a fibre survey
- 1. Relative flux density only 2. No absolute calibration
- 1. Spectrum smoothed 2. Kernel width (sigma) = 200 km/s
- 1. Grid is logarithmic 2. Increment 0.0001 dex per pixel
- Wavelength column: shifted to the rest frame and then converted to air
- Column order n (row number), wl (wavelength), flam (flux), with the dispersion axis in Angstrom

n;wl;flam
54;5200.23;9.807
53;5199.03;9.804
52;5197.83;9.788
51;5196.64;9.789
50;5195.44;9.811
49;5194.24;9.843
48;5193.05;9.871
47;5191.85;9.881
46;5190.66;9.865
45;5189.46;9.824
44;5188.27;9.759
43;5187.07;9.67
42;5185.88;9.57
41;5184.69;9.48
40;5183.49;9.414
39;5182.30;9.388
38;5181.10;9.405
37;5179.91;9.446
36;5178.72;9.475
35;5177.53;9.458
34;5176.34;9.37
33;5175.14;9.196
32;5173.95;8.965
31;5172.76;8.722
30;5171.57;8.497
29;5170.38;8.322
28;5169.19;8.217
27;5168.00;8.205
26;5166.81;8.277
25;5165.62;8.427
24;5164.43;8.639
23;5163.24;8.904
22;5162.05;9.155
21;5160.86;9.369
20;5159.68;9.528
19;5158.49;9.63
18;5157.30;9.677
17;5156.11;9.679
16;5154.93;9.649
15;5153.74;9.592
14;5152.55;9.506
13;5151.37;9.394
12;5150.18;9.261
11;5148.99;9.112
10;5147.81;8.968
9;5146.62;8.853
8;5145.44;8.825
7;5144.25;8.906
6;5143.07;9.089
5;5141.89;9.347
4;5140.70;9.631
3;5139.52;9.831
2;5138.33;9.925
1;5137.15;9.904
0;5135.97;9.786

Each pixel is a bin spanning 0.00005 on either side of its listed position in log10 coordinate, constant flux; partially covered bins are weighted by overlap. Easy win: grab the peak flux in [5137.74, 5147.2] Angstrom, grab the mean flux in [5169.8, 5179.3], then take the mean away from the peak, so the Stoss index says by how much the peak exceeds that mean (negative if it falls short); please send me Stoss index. 0.92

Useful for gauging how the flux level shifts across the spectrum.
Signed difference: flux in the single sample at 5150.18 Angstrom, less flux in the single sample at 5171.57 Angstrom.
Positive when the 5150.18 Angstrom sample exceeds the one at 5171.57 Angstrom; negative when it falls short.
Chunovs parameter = 0.8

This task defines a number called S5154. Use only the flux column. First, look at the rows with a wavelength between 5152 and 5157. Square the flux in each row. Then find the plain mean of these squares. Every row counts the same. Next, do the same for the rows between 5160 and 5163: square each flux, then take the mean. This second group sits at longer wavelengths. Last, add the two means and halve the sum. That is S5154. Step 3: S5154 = 89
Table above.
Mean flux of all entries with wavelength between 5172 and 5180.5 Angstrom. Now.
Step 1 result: 9.2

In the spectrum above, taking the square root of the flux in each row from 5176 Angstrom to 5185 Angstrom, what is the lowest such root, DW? 3.06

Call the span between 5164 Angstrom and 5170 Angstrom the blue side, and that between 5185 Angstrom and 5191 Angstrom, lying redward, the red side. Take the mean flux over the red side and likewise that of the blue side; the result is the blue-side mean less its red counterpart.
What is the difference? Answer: -1.4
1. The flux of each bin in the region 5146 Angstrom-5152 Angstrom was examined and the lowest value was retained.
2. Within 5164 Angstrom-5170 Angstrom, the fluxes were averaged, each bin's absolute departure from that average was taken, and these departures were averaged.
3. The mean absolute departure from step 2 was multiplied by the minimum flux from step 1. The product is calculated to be 1.3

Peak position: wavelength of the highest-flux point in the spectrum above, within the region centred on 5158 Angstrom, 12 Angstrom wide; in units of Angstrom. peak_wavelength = 5156.11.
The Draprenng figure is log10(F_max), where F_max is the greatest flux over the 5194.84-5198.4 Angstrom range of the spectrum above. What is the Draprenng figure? 0.992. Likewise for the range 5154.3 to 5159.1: 0.986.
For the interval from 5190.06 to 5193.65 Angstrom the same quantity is 0.995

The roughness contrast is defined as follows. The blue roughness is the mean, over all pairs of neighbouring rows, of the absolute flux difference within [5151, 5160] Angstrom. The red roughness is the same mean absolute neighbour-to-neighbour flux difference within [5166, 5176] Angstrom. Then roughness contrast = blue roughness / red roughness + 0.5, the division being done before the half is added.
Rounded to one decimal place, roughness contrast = 0.9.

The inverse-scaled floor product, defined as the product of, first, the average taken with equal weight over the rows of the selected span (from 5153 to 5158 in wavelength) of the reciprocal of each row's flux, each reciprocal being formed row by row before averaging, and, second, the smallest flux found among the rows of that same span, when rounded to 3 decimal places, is 0.994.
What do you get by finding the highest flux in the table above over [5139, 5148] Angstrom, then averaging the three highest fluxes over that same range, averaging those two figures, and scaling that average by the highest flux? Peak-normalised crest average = 0.988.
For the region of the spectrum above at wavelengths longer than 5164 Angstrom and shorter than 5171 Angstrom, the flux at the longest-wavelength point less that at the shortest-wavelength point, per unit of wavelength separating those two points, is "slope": -0.05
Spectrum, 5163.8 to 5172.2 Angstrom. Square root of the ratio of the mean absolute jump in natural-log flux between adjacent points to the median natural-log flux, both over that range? 0.082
